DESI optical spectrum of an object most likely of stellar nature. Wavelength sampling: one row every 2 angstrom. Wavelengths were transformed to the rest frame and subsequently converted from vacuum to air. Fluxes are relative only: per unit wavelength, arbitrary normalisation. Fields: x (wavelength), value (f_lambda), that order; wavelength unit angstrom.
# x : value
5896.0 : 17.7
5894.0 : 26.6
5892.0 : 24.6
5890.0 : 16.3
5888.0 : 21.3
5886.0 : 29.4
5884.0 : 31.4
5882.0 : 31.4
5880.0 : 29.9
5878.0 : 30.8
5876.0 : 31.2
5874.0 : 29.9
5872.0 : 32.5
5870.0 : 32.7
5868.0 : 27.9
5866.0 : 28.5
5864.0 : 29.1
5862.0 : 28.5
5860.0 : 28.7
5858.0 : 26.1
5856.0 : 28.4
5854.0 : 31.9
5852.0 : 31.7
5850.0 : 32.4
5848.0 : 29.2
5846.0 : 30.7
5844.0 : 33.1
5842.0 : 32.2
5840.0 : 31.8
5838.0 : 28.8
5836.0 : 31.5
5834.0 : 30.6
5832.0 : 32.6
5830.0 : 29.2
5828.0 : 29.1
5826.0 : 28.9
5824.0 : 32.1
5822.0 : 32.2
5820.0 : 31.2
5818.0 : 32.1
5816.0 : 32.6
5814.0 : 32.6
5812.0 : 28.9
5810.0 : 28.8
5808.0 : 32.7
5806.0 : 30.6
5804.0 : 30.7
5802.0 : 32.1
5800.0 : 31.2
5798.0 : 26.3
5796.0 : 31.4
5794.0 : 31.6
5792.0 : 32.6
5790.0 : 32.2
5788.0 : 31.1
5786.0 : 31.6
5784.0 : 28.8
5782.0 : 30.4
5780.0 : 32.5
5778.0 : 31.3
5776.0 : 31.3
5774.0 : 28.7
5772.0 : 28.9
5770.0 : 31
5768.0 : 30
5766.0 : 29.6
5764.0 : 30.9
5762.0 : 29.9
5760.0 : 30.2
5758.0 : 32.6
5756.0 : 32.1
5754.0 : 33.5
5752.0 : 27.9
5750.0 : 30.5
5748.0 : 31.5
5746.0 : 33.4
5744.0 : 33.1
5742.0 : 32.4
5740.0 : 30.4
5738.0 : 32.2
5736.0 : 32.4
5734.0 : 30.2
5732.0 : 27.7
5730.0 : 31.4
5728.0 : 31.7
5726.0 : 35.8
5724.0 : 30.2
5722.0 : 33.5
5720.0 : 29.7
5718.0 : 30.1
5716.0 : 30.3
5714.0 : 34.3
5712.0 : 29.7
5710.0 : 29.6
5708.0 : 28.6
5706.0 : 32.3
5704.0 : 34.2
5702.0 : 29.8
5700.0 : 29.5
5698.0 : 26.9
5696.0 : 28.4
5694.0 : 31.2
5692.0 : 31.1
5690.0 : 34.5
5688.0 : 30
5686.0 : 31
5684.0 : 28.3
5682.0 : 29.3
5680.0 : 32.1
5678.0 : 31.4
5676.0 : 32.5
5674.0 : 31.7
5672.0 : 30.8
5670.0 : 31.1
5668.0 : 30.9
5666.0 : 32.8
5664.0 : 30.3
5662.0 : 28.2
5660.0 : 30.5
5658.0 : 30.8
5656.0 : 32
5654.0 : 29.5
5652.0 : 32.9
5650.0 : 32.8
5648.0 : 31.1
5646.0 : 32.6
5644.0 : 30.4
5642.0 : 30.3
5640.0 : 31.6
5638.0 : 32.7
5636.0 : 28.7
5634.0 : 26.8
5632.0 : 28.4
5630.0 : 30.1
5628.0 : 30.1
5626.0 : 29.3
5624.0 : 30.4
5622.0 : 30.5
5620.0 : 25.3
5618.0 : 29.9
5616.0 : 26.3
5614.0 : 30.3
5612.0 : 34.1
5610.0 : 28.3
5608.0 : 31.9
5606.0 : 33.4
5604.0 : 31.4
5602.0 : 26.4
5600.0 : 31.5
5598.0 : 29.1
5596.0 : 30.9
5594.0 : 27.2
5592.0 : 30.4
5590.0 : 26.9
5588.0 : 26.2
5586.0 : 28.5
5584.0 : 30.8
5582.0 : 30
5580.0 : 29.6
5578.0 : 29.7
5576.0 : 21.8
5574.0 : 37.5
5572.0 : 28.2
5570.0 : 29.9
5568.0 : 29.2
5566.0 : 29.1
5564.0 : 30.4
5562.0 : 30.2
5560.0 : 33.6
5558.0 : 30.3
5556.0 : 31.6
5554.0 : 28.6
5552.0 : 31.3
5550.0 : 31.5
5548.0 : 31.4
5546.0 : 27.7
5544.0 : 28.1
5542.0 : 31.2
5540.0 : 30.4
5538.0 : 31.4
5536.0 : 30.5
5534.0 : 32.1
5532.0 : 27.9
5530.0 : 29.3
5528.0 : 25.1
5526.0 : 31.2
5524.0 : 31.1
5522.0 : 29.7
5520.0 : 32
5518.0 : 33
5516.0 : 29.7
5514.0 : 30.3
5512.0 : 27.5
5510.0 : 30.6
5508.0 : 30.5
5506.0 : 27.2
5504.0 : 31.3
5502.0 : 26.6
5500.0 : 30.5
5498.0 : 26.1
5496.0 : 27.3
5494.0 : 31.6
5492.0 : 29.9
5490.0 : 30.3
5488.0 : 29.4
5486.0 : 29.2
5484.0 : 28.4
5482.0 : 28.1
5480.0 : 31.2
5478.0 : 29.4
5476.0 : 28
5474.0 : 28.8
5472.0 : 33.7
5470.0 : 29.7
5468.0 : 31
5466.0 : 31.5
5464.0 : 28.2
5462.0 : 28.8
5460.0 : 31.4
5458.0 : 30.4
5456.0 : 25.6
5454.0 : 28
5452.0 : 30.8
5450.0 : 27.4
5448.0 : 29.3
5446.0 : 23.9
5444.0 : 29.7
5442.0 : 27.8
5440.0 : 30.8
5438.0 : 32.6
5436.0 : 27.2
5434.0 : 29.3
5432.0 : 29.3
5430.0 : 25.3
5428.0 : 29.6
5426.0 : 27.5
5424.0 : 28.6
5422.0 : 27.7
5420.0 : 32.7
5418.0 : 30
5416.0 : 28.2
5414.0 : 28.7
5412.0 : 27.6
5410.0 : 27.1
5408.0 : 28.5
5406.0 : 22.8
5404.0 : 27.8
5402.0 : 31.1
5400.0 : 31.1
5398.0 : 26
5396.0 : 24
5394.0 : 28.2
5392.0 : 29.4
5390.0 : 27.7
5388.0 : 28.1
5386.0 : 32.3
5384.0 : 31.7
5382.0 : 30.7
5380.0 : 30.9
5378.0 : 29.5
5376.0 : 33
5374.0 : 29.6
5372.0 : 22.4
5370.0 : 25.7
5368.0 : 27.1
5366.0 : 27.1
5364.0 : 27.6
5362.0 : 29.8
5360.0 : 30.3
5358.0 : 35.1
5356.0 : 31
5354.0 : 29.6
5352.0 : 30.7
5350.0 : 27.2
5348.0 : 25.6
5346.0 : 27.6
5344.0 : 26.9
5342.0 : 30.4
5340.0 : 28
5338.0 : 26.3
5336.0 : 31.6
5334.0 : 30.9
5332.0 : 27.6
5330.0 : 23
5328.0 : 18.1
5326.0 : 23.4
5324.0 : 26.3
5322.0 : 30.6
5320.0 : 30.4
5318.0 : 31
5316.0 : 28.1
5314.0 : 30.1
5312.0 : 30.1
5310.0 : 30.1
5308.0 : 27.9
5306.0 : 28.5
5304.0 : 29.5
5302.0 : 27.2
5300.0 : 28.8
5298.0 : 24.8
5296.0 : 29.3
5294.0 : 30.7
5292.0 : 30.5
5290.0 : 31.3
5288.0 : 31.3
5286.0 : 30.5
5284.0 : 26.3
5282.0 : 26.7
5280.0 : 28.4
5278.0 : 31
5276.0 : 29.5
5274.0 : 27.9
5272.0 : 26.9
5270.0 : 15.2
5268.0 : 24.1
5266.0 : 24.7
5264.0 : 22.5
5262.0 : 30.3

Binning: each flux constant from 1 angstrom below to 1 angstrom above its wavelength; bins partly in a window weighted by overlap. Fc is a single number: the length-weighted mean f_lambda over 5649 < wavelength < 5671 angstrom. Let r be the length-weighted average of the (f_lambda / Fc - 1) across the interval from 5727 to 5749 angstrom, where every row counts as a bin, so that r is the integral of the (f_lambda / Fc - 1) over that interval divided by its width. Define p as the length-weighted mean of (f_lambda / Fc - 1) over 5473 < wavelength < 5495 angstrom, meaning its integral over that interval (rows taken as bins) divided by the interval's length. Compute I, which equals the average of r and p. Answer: -0.019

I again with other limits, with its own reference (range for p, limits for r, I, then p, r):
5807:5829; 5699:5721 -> -0.006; -0.002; -0.0108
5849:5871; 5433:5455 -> -0.060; -0.047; -0.0731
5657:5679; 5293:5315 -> -0.037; -0.002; -0.0726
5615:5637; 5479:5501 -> -0.067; -0.076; -0.0579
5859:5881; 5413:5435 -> -0.054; -0.035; -0.0728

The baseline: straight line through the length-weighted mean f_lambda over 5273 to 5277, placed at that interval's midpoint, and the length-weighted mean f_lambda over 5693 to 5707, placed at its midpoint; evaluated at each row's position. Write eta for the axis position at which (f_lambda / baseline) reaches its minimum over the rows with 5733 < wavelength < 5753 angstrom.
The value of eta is 5752.0 angstrom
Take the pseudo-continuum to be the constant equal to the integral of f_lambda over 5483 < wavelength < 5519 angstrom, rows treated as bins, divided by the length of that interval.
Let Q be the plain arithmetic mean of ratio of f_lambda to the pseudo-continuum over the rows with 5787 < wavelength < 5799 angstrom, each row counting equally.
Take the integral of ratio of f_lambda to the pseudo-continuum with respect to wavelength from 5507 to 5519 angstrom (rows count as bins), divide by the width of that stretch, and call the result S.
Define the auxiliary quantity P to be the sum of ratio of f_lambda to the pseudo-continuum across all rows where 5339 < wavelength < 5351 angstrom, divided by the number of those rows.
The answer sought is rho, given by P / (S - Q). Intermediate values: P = 0.94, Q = 1.05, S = 1.03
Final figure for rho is -46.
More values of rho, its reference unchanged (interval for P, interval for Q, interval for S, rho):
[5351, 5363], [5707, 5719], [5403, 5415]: -9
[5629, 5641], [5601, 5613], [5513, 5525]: 594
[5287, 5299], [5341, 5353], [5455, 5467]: 24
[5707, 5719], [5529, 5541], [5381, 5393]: -107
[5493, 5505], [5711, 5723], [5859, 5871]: -14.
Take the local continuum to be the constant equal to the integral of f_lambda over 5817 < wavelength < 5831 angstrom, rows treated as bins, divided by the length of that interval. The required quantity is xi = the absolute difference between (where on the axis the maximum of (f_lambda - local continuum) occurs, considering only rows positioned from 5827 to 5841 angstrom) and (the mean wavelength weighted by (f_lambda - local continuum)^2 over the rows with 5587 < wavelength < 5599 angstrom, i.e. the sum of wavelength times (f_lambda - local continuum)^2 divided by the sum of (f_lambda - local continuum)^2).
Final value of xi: 241.4 angstrom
